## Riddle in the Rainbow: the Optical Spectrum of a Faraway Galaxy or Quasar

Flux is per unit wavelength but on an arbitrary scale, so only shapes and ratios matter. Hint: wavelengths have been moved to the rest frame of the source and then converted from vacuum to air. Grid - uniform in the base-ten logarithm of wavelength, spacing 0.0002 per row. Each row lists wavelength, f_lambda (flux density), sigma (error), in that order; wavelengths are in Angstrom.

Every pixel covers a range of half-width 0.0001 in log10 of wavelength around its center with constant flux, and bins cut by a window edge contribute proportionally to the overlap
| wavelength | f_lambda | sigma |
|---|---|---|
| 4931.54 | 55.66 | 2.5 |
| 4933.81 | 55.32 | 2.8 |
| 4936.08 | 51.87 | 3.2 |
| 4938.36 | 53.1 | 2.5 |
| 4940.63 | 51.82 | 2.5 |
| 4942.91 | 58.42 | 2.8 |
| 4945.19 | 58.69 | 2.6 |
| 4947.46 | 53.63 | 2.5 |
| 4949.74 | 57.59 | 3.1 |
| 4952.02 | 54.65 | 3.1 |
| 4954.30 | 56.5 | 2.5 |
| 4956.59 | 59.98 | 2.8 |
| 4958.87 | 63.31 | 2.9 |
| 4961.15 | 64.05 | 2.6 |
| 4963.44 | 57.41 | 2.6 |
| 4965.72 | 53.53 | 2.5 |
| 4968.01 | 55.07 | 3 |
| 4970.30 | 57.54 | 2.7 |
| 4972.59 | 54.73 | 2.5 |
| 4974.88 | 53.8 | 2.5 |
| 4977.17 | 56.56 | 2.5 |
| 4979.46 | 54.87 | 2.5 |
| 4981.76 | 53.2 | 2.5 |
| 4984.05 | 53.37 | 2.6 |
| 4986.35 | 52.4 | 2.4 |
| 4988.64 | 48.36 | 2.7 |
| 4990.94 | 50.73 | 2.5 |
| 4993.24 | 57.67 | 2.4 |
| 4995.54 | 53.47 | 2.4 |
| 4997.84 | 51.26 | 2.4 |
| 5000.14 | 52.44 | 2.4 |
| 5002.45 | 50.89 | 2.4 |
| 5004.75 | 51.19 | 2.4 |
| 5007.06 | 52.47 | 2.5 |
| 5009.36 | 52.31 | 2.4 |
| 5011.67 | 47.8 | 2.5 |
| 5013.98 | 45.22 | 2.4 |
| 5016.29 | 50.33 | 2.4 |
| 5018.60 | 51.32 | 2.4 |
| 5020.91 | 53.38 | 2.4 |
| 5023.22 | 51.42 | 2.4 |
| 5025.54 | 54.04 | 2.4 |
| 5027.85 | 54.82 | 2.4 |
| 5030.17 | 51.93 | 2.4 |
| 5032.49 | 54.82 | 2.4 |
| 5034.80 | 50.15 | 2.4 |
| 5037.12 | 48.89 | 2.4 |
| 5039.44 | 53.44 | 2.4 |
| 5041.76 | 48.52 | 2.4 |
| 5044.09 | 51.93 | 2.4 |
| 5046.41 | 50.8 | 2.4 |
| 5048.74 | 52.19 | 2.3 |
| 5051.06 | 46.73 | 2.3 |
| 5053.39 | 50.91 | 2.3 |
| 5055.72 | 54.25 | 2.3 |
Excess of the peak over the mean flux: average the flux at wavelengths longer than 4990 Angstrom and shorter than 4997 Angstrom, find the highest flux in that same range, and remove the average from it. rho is 4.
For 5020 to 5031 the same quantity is 2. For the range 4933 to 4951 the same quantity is 4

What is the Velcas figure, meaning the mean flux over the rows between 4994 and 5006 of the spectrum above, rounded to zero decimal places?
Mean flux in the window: 52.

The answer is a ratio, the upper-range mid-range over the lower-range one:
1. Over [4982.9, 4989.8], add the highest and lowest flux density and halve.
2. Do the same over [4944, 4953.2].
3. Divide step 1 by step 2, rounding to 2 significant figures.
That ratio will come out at 0.91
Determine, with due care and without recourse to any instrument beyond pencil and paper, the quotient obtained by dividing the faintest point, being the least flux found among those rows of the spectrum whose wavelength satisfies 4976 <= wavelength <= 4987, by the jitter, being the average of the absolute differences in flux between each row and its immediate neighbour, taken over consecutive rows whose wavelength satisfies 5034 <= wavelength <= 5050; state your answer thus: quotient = 18.9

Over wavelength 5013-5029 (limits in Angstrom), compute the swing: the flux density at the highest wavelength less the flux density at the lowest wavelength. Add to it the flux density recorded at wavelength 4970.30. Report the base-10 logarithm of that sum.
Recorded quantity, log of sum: 1.83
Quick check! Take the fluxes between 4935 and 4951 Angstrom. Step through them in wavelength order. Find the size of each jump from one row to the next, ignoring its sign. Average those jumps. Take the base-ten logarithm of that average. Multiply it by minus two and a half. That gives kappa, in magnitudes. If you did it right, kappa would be -1.22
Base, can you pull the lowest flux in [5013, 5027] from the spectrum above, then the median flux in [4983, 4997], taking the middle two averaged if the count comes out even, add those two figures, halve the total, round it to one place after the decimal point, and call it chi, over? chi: 49.1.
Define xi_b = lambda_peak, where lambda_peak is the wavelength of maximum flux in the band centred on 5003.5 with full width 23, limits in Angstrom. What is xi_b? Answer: 4993.24 Angstrom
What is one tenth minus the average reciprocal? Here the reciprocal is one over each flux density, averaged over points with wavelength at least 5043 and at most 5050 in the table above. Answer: 0.0806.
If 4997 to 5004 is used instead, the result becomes 0.0806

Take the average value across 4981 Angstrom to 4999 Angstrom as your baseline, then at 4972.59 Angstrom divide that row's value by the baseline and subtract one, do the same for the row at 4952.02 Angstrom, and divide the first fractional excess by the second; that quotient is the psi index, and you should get 1.0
